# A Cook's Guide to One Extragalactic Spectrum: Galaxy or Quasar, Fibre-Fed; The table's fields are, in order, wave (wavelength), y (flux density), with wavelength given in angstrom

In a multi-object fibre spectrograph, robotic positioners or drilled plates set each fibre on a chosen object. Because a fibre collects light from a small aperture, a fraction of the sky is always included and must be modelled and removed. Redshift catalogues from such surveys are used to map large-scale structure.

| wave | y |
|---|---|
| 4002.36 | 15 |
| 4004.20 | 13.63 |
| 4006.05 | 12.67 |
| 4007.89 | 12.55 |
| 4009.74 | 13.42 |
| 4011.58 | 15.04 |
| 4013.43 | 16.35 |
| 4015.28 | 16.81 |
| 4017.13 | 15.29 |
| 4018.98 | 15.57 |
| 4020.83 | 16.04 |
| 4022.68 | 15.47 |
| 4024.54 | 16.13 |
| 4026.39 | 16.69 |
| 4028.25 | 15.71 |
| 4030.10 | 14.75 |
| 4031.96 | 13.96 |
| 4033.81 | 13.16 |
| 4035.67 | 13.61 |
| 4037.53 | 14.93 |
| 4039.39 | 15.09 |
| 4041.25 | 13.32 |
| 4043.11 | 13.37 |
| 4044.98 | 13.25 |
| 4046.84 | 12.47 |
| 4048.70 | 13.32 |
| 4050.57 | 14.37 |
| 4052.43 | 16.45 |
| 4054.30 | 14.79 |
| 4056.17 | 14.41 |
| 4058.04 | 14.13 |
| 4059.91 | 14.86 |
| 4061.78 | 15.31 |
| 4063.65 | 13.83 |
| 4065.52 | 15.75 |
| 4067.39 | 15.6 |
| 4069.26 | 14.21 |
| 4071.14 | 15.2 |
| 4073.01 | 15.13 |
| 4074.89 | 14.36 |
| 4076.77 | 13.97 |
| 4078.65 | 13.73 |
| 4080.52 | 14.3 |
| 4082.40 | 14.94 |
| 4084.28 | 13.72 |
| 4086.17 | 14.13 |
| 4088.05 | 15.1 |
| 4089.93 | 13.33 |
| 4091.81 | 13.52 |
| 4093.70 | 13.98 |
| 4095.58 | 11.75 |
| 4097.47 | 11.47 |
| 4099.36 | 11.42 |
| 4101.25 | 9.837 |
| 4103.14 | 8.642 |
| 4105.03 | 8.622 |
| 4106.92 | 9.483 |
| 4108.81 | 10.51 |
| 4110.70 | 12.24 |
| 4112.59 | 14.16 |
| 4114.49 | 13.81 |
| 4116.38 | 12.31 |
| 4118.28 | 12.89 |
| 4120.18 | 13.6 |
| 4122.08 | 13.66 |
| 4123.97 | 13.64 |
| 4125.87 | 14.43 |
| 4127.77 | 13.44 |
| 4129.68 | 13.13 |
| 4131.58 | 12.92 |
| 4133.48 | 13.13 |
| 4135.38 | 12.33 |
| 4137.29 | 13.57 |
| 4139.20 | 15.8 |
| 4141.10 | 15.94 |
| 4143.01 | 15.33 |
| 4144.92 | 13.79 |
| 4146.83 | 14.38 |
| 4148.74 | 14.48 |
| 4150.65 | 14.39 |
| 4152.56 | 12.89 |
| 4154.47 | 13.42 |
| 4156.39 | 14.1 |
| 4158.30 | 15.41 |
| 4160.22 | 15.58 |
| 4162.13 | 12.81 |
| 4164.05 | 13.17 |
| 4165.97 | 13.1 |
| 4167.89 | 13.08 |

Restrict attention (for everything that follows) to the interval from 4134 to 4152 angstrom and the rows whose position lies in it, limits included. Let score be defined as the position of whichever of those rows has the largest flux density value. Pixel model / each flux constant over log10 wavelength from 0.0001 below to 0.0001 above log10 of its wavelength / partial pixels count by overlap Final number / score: 4141.10 angstrom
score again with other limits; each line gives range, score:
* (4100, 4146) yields 4141.10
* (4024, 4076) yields 4026.39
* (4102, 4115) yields 4112.59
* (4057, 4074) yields 4065.52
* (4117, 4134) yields 4125.87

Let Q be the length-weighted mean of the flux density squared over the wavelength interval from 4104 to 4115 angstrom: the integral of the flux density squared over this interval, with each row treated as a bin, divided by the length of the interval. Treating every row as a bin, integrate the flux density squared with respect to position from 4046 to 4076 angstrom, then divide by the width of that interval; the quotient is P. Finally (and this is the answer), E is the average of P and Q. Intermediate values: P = 215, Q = 133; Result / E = 174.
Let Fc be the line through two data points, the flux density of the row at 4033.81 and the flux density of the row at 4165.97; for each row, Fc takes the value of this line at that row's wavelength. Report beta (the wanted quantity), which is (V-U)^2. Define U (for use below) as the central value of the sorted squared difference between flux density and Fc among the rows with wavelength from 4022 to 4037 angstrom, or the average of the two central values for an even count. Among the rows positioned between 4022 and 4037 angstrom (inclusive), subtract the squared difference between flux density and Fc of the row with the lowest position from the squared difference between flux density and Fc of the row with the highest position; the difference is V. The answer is 81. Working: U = 3.9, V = -5.1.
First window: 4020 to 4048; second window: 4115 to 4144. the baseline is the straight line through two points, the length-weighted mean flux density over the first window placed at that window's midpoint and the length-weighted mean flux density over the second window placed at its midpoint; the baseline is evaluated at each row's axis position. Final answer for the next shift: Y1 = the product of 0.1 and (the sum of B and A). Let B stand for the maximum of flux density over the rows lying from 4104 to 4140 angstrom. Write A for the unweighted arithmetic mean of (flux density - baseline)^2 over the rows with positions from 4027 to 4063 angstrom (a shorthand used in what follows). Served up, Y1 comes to 1.68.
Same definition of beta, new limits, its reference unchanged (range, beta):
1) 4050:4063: 0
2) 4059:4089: 2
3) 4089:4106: 306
